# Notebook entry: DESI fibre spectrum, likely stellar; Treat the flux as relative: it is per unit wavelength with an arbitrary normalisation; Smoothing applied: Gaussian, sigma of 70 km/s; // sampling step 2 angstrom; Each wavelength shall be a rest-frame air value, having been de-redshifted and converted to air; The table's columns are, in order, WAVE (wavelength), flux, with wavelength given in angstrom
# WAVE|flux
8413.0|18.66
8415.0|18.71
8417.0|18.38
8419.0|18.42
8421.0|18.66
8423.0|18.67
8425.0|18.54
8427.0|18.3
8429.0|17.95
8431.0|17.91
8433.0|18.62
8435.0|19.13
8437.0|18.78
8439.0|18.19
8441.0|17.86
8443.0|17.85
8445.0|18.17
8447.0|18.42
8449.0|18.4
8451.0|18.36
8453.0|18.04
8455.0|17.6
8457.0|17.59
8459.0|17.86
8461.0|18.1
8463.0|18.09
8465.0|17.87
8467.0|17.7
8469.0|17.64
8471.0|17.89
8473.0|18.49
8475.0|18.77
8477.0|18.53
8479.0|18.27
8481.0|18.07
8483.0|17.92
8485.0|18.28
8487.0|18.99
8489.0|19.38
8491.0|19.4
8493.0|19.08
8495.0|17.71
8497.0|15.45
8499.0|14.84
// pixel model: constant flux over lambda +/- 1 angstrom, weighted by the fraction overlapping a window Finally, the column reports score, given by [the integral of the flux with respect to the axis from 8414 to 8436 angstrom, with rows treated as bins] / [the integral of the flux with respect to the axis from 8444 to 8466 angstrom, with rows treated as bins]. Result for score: 1.02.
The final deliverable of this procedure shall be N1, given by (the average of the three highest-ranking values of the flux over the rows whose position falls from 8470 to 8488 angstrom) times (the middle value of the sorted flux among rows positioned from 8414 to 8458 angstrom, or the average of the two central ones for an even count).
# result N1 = 345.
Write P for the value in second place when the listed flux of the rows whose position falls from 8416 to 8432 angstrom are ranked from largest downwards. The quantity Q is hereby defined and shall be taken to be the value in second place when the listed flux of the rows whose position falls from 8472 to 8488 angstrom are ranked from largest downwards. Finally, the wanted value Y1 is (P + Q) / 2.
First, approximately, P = 18.66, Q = 18.77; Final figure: 18.7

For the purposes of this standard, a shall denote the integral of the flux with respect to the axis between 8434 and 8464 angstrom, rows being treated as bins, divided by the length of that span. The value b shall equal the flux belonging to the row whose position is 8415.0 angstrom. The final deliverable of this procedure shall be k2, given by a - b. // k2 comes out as -0.5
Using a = 18.2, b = 18.71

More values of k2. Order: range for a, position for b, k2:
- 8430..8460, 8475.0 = -0.6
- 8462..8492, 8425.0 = -0.2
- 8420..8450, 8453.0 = 0.3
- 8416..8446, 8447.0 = -0.1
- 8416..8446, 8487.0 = -0.6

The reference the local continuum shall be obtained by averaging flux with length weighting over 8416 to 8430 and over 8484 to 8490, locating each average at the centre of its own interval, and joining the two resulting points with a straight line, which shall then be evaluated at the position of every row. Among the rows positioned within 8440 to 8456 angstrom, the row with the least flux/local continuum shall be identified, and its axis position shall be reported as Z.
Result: 8455.0 angstrom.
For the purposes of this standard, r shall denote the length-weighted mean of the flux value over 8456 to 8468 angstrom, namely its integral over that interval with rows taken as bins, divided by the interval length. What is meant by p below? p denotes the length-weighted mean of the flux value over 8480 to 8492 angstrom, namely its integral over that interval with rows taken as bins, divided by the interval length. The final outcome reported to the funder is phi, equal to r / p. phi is 0.96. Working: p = 18.7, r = 17.9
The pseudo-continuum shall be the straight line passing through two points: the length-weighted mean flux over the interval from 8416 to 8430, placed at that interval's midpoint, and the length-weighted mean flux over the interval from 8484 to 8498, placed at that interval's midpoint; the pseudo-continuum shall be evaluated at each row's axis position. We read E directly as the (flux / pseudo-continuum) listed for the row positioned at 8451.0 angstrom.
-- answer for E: 1.00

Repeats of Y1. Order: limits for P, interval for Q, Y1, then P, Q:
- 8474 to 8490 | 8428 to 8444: 18.9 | 18.99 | 18.78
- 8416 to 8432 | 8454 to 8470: 18.4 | 18.66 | 18.09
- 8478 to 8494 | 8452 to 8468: 18.7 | 19.38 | 18.09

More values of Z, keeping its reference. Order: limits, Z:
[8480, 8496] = 8495.0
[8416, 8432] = 8431.0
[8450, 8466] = 8457.0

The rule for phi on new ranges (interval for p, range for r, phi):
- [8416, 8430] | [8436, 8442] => 0.99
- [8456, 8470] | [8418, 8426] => 1.04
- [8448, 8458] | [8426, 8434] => 1.01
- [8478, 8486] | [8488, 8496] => 1.04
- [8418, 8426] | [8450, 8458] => 0.96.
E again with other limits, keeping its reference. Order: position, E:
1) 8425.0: 1.01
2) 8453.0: 0.98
